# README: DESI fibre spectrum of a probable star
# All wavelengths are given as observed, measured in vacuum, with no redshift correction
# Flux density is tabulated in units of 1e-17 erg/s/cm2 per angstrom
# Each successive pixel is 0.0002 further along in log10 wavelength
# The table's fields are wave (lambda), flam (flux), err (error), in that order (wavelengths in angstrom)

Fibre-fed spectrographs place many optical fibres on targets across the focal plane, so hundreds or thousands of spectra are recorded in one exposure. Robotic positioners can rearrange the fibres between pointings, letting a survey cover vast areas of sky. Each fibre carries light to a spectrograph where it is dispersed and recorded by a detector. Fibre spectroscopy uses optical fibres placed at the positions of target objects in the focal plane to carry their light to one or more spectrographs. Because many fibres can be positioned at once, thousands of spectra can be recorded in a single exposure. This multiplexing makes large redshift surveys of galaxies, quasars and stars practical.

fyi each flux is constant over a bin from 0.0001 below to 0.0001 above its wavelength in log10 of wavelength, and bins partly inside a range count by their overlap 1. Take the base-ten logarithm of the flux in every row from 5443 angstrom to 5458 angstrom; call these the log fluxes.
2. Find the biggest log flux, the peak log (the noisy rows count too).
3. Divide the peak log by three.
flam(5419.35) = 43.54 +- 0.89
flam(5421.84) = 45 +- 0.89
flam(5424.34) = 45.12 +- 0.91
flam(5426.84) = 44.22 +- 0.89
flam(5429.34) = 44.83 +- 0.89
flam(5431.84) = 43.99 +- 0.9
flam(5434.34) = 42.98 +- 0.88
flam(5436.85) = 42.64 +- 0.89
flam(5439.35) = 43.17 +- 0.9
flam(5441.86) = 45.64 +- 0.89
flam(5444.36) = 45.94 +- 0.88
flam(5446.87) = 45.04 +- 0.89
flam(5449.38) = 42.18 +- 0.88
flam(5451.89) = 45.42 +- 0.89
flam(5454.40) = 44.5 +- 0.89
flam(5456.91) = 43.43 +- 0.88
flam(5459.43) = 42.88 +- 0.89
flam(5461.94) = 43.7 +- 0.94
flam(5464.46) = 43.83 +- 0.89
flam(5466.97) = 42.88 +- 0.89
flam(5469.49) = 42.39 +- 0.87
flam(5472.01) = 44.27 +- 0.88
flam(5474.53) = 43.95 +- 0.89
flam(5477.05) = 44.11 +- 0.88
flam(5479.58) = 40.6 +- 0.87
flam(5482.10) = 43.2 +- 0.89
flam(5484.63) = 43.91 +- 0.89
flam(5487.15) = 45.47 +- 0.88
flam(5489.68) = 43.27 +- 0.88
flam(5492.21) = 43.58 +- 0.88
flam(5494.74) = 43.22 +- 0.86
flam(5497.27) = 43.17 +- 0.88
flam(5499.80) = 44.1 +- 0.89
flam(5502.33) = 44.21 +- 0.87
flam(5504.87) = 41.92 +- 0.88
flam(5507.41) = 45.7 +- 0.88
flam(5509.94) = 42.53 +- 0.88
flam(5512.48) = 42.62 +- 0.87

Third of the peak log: 0.5541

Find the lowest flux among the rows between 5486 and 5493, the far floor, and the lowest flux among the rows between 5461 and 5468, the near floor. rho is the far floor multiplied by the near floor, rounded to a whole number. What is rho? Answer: 1855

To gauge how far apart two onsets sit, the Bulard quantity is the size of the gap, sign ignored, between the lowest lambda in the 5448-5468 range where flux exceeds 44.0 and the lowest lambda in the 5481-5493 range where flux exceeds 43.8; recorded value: 32.7 angstrom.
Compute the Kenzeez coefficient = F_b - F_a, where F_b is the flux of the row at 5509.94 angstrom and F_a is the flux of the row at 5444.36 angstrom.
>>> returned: -3.4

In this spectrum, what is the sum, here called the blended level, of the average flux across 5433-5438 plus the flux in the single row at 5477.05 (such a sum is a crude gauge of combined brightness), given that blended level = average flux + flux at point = 86.9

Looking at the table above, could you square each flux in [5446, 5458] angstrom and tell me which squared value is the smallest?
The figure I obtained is 1779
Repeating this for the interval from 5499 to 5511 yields 1757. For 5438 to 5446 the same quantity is 1864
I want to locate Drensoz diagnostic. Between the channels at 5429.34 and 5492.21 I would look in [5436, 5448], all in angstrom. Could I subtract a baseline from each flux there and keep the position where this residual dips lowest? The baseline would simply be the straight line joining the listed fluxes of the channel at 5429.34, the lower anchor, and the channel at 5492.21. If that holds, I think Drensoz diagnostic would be 5436.85 angstrom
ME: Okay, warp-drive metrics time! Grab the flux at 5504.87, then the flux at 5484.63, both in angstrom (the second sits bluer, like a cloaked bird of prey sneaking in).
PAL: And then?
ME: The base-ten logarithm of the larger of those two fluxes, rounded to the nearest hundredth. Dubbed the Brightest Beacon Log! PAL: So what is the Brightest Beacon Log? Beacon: 1.64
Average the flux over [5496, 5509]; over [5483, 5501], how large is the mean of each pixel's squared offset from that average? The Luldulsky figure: 0.56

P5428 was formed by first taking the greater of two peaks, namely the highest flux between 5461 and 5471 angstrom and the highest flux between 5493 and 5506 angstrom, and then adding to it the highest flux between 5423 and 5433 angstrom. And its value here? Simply 89.3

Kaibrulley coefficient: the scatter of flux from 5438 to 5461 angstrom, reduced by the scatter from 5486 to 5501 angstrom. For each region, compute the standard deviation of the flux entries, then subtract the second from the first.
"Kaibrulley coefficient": 0.47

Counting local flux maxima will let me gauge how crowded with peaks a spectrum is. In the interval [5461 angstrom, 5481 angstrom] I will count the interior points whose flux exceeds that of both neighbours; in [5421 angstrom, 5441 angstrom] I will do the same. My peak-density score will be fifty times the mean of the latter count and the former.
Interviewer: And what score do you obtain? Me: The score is 125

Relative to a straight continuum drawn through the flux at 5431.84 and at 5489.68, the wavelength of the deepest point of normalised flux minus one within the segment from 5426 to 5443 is 5436.85 angstrom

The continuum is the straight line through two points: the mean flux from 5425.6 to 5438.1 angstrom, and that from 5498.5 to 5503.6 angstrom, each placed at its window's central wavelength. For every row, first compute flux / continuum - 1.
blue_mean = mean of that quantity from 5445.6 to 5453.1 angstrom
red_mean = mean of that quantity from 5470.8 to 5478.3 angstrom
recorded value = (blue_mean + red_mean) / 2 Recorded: 0.01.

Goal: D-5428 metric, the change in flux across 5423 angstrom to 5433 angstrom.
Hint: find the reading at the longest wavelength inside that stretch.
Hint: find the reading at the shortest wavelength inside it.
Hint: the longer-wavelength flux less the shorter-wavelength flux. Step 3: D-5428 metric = -1.1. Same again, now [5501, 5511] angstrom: -1.7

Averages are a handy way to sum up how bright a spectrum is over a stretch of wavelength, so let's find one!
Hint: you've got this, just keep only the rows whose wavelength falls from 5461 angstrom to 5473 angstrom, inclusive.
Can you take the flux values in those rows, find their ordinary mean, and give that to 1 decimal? 43.4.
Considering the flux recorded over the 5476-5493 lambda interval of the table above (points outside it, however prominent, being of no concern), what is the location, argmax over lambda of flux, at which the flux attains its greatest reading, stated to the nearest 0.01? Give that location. 5487.15 angstrom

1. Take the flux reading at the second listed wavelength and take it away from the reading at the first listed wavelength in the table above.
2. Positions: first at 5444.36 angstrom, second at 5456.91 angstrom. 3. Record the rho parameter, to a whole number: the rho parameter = 3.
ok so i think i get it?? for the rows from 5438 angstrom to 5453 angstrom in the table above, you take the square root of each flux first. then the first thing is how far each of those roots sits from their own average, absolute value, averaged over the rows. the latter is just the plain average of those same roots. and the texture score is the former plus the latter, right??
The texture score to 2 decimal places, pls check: 6.77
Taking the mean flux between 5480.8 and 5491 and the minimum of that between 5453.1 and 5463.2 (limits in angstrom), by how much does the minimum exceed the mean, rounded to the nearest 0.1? -1.1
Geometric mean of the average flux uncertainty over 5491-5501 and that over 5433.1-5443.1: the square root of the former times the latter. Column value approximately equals 0.884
